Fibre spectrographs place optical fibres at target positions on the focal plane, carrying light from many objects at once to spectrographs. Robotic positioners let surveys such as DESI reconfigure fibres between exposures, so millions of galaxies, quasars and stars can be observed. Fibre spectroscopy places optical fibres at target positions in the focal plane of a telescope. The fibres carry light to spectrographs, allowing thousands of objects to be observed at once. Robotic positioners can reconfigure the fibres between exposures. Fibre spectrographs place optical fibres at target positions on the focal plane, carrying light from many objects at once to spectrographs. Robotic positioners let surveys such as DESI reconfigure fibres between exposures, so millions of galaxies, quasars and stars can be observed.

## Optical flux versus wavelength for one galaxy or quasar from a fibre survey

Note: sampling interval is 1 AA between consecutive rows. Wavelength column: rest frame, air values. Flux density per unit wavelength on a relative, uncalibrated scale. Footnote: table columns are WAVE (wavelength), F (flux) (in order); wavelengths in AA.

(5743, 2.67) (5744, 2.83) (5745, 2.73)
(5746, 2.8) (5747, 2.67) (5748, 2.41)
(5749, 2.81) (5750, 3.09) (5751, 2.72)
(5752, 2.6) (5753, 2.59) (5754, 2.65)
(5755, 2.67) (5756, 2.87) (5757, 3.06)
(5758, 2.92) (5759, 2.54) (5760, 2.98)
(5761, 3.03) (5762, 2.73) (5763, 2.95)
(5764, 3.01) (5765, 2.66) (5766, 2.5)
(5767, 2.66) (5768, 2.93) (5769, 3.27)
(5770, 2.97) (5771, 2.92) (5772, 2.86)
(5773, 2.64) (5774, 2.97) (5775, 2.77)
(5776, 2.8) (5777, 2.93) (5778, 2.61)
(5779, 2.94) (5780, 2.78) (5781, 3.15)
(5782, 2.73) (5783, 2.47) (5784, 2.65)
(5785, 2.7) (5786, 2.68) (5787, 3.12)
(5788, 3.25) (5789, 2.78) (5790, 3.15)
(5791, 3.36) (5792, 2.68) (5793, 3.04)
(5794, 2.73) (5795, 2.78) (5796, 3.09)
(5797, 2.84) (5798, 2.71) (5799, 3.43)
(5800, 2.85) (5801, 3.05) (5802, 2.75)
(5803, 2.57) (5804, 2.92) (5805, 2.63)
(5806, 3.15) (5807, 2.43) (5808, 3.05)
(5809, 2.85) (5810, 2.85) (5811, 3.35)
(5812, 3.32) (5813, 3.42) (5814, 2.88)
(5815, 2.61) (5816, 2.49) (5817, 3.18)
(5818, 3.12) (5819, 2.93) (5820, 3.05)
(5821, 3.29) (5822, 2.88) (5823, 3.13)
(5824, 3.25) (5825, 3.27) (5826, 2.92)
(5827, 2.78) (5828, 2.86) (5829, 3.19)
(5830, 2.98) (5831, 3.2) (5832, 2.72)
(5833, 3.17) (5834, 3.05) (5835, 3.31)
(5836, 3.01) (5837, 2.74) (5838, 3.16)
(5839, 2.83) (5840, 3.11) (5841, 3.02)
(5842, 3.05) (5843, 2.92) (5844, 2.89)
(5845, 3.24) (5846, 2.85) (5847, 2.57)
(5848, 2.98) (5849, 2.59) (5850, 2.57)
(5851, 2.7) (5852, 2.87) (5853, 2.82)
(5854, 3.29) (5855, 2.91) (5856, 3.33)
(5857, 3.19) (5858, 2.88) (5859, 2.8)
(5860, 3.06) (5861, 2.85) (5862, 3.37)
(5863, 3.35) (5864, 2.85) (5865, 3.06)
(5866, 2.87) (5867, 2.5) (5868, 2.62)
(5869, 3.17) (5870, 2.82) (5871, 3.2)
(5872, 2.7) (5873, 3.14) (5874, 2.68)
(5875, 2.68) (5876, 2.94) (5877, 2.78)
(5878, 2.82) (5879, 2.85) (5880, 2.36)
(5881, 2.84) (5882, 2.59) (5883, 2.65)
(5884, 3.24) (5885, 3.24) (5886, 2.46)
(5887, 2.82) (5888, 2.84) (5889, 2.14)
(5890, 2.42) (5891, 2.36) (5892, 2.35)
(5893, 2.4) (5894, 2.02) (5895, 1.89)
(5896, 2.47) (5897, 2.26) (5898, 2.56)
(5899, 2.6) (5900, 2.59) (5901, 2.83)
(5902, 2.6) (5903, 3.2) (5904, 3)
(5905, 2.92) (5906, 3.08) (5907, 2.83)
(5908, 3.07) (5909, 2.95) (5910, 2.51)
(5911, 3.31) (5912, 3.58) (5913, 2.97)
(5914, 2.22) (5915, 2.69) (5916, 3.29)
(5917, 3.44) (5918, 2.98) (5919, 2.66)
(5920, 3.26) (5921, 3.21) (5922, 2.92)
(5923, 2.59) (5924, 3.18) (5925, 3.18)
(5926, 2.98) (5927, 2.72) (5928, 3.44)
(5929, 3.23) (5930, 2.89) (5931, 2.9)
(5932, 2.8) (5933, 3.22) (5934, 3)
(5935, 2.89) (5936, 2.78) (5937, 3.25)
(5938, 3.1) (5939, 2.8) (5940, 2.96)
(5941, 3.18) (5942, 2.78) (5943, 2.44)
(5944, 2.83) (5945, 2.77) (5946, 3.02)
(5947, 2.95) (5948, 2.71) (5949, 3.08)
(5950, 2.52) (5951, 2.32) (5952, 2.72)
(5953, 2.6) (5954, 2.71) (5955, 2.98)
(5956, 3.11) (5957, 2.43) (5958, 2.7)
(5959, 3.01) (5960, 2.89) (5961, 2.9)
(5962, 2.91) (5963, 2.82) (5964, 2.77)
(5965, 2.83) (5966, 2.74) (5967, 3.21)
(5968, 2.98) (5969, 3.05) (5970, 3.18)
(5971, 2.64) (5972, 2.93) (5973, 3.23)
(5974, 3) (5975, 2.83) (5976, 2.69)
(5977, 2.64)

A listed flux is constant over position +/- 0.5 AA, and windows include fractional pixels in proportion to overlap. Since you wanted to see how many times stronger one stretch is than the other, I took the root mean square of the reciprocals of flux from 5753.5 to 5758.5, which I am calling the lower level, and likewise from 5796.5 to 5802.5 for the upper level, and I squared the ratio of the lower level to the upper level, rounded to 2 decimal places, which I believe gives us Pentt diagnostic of 1.06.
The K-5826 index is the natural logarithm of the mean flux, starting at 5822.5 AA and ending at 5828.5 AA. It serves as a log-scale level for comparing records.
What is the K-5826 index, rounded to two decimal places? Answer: 1.11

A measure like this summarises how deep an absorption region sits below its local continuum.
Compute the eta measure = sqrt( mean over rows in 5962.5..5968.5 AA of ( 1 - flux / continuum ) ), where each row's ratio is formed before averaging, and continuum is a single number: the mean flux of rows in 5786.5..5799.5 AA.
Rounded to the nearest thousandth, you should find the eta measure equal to 0.187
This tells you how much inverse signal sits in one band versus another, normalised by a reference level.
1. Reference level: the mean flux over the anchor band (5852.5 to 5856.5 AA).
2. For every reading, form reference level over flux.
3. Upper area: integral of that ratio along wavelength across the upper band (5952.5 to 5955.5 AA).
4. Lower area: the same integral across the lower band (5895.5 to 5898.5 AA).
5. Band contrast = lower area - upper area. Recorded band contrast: 0.46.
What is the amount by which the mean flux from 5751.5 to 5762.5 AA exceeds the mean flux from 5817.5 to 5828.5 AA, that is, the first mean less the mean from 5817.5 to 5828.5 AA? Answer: -0.26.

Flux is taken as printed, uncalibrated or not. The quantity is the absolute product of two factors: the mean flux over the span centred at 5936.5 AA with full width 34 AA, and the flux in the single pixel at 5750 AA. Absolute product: 9.0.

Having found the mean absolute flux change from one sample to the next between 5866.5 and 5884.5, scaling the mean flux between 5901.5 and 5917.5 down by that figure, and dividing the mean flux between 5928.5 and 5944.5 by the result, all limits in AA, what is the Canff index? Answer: 0.30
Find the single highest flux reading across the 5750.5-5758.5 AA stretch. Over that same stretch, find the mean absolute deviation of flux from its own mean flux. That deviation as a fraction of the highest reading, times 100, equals 4.7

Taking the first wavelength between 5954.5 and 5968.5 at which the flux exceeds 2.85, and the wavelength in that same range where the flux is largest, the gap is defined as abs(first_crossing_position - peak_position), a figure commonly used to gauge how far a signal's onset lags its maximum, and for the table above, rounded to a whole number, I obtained 12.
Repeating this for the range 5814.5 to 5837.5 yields 18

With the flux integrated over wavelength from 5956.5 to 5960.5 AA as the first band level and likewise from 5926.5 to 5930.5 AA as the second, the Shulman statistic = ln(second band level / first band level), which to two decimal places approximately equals 0.11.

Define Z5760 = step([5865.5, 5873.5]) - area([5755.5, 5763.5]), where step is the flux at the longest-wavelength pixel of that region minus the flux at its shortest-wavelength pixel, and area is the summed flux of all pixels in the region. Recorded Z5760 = -22.8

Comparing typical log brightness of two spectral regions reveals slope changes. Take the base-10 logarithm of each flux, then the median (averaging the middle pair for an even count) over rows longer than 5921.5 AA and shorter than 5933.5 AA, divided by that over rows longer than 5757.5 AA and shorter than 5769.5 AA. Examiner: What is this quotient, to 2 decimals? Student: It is 1.01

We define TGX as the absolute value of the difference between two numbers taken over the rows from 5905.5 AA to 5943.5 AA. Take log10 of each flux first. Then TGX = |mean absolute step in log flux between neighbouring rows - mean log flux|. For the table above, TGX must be 0.42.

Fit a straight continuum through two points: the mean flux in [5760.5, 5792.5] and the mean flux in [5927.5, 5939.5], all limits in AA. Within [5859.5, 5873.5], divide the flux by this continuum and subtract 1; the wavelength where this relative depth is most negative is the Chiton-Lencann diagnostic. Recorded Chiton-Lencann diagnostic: 5867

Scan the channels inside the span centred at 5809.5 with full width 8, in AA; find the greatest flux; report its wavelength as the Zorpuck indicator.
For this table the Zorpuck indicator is 5813 AA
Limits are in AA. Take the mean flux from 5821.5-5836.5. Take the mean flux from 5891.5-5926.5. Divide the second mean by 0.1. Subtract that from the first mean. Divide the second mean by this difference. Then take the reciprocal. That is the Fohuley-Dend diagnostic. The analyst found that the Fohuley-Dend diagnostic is -8.92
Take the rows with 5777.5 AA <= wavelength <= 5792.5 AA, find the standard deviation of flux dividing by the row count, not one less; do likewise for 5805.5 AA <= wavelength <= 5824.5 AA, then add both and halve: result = 0.27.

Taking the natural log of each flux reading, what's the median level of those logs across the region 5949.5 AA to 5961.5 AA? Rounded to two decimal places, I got 1.00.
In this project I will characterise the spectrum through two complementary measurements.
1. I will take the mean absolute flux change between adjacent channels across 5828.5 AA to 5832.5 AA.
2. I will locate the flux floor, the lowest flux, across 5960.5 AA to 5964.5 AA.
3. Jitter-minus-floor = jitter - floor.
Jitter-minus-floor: -2.467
